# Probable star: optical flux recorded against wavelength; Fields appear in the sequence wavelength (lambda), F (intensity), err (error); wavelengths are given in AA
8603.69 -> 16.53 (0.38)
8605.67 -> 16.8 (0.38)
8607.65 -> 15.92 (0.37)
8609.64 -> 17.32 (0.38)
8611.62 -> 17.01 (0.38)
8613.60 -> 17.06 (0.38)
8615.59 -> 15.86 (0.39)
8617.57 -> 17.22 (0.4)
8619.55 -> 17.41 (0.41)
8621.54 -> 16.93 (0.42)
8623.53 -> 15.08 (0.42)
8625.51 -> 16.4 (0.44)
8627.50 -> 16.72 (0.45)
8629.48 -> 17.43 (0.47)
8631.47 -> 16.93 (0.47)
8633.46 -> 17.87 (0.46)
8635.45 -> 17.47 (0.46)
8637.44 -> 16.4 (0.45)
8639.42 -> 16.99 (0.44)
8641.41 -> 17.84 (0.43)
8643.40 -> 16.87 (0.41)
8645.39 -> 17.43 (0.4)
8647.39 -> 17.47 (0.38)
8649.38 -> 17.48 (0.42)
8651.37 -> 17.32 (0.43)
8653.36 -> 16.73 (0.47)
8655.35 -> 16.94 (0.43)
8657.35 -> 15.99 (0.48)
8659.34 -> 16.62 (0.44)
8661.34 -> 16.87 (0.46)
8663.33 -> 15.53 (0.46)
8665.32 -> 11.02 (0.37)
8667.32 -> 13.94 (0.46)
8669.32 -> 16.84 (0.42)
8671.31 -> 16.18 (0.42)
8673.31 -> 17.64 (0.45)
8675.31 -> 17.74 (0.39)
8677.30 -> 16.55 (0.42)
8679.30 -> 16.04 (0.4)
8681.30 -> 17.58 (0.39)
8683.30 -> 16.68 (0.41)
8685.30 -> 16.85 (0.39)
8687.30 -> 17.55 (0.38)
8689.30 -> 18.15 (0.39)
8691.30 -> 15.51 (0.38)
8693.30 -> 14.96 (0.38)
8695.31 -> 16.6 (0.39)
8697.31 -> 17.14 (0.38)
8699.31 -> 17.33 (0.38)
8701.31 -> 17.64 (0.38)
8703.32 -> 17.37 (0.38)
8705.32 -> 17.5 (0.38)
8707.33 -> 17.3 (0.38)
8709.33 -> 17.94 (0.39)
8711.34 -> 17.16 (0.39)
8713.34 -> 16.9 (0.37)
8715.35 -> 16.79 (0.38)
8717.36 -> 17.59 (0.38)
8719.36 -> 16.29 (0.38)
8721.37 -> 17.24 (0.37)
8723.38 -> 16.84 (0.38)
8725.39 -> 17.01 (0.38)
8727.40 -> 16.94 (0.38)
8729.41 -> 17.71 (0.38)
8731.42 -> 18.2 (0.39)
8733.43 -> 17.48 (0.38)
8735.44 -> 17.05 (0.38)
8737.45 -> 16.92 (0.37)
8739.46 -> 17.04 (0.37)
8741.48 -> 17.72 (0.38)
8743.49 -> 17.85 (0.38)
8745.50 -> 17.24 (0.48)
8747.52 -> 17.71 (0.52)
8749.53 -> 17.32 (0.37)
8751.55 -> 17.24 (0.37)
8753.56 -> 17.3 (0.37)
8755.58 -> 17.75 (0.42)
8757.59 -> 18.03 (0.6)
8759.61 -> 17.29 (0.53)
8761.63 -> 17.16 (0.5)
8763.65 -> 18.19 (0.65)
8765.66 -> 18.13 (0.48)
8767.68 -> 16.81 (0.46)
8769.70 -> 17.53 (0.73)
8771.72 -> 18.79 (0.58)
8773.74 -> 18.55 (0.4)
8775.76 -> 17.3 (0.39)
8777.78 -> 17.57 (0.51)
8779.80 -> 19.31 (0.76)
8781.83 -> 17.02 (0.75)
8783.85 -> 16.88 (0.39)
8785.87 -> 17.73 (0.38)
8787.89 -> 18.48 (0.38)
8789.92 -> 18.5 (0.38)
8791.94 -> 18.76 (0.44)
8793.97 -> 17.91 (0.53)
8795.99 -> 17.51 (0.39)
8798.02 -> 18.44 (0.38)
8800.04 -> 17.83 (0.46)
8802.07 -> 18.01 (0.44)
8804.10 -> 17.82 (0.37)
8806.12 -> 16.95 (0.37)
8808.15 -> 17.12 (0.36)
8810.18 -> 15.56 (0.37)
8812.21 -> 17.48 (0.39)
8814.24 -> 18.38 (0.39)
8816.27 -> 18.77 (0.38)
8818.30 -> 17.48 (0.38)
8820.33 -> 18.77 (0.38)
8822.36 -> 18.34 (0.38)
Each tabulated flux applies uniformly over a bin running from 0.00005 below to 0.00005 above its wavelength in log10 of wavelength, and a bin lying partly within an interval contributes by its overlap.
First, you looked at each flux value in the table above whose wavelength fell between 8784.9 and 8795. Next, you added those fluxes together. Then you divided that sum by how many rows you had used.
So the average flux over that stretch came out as 18.3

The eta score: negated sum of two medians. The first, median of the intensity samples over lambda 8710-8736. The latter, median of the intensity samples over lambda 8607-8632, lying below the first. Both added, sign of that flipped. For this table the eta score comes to -34.0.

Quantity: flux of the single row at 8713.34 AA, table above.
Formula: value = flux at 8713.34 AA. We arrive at 16.9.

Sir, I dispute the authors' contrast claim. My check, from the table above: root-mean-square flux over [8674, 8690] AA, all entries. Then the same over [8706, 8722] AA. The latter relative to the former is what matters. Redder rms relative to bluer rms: 1.00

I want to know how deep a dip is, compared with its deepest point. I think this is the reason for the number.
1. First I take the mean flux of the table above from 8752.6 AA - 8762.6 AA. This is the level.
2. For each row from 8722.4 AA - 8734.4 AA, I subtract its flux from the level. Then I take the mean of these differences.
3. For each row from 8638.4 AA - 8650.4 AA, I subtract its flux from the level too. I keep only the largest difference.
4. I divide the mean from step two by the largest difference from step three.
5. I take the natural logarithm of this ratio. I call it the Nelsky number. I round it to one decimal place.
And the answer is -1.5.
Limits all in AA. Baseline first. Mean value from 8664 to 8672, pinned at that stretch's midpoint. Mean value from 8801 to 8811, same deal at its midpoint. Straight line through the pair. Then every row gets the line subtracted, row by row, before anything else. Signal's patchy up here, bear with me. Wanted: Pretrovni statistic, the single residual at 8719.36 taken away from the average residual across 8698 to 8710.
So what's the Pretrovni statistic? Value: 1.5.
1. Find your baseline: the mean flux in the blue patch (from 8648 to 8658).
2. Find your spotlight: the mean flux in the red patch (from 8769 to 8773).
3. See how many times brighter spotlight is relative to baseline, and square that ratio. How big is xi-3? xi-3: 1.16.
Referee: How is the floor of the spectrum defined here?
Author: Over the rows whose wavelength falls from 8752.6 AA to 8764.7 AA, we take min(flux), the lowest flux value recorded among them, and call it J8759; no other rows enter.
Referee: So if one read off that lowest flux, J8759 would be 17.16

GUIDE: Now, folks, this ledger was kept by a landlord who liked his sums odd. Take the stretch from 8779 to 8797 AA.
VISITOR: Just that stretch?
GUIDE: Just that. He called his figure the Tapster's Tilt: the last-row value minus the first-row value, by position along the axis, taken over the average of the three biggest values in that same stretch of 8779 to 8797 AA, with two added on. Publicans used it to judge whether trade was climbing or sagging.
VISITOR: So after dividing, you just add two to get 1.90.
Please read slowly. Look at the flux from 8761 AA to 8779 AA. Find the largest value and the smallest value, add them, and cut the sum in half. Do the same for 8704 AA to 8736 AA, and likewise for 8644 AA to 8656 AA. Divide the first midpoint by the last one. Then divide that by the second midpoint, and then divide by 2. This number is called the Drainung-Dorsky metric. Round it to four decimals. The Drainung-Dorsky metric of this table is 0.0302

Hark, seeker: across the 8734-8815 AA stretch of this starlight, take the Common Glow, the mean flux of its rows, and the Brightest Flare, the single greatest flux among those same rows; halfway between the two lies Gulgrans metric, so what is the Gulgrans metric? 18.5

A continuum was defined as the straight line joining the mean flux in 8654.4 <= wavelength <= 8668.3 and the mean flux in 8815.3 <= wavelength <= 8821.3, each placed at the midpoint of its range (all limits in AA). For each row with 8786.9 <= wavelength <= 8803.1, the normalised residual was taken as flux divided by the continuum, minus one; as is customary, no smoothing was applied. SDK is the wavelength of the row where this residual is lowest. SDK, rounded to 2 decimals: 8795.99 AA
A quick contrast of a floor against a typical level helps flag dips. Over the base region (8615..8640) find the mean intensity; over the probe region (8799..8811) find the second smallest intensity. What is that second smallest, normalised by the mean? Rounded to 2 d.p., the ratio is 1.01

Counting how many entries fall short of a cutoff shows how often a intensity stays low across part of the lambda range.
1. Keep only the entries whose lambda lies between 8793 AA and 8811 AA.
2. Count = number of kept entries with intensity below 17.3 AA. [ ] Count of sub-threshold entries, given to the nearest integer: 3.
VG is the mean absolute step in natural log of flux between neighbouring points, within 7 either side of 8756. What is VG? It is 0.016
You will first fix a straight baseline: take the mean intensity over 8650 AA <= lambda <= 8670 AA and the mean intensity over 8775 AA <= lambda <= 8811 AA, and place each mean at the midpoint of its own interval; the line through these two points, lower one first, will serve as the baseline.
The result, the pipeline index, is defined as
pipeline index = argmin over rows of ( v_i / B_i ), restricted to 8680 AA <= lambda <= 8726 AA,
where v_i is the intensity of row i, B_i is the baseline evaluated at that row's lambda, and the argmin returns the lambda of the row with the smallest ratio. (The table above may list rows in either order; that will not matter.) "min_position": 8693.30 AA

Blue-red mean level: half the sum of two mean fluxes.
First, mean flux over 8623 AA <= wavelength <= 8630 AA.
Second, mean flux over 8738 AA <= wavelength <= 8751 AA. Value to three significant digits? 16.9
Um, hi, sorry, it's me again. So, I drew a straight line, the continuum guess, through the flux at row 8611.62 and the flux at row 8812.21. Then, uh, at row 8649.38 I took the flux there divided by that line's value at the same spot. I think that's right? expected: 1.02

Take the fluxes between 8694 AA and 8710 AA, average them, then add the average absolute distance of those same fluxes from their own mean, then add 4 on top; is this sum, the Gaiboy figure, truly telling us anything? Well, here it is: 21.6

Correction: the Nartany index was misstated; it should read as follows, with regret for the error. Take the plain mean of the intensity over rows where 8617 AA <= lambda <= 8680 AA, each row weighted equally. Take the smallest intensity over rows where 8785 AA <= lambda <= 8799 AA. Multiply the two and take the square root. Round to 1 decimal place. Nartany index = 17.1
